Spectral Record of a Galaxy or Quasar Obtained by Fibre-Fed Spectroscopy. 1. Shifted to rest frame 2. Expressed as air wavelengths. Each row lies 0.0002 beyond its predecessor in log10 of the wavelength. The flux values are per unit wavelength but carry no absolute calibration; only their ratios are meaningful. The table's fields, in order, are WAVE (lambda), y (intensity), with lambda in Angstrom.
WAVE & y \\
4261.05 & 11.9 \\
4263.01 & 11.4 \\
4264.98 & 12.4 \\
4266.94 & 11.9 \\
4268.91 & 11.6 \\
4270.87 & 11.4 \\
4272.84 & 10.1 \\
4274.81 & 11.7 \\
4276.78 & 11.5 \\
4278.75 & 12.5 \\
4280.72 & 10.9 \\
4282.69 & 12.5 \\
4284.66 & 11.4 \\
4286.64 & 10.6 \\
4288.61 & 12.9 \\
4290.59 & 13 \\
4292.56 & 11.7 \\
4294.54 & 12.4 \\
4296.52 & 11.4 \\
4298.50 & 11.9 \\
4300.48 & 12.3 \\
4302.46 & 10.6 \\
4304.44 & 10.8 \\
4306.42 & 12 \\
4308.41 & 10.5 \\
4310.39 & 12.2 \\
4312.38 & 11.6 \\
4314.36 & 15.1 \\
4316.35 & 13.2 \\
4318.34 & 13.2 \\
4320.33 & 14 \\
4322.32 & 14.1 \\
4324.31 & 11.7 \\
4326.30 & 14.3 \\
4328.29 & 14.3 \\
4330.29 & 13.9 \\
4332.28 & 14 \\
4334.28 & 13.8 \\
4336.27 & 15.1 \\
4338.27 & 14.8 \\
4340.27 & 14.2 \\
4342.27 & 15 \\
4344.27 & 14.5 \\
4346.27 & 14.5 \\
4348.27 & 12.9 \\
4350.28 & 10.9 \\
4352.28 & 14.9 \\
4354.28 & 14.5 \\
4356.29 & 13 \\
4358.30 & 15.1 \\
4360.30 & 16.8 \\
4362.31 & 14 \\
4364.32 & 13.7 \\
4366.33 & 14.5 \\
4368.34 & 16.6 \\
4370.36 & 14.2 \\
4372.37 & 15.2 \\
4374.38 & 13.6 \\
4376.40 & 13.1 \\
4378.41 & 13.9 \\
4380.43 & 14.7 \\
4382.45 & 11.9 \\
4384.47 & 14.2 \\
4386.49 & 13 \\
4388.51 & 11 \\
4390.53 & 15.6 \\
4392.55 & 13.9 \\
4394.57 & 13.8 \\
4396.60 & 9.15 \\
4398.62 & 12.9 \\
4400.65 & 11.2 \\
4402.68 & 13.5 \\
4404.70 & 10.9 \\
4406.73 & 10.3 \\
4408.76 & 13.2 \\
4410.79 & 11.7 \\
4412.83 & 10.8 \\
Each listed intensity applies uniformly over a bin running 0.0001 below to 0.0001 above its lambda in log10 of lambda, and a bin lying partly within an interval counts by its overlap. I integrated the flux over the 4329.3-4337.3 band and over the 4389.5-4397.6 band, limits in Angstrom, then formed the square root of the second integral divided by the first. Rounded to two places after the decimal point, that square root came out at 0.97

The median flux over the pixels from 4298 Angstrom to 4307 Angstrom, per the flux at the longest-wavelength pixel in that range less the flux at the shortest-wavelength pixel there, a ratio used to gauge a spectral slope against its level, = 119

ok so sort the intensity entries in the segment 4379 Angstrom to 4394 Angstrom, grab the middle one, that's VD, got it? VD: 13.9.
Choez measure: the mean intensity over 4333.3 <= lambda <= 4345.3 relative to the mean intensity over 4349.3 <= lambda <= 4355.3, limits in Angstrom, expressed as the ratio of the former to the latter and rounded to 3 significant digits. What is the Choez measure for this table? 1.08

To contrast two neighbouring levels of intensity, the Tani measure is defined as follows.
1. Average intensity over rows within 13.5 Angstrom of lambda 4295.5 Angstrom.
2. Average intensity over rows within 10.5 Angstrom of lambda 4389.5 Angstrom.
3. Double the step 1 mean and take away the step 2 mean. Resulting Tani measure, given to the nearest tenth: 10.4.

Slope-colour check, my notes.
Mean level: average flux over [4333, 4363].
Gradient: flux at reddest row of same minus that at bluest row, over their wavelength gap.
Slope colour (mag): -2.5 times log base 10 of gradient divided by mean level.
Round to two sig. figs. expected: 8.3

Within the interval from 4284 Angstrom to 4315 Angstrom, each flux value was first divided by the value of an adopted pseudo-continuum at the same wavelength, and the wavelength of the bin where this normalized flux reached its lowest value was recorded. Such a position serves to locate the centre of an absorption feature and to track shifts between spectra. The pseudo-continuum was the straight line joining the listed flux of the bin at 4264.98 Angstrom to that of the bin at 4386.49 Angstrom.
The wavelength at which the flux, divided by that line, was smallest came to 4308.41 Angstrom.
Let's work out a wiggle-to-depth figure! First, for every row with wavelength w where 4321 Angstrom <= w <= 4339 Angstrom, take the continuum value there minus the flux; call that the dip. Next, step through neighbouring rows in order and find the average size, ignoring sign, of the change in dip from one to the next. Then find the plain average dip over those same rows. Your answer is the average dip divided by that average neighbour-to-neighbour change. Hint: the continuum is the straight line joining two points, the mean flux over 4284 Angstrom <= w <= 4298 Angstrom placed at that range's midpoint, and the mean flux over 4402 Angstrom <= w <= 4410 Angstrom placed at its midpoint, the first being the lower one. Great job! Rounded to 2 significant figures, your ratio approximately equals -2.3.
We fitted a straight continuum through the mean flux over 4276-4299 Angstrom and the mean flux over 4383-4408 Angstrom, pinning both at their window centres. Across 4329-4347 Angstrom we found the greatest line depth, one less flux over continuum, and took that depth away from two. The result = 2.14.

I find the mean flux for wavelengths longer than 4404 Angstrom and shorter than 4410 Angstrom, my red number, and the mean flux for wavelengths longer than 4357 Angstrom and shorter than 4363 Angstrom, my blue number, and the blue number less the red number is 3.8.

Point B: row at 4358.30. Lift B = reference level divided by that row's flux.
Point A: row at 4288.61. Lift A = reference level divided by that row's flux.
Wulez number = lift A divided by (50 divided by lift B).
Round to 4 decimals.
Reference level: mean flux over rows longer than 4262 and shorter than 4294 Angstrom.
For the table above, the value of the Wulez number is 0.0141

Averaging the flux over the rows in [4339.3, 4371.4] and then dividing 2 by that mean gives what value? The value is 0.140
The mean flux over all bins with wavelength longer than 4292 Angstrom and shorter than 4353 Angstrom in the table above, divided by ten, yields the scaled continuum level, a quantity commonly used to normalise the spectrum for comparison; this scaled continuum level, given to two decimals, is 1.31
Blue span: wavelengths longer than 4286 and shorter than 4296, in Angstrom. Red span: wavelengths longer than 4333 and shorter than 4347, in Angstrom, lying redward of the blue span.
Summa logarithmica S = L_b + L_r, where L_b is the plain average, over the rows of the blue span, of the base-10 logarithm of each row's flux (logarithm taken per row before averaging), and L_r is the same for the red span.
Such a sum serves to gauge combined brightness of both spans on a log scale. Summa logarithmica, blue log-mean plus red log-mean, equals 2.25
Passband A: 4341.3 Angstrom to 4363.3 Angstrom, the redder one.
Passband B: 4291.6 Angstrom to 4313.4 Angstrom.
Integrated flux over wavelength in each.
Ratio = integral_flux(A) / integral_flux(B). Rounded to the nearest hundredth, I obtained 1.24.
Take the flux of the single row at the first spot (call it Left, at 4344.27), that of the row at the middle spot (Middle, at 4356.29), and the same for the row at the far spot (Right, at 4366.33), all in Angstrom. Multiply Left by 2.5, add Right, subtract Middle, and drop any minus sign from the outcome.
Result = 38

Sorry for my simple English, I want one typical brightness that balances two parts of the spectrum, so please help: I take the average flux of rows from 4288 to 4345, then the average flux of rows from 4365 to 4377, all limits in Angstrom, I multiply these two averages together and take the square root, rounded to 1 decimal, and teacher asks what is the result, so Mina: 13.8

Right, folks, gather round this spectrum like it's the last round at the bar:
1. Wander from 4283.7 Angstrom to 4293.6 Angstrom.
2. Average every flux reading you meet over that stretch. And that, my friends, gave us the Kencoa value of 11.9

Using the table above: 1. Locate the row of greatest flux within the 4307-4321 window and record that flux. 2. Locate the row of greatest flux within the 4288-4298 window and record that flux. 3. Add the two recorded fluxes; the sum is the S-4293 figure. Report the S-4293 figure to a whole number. 28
